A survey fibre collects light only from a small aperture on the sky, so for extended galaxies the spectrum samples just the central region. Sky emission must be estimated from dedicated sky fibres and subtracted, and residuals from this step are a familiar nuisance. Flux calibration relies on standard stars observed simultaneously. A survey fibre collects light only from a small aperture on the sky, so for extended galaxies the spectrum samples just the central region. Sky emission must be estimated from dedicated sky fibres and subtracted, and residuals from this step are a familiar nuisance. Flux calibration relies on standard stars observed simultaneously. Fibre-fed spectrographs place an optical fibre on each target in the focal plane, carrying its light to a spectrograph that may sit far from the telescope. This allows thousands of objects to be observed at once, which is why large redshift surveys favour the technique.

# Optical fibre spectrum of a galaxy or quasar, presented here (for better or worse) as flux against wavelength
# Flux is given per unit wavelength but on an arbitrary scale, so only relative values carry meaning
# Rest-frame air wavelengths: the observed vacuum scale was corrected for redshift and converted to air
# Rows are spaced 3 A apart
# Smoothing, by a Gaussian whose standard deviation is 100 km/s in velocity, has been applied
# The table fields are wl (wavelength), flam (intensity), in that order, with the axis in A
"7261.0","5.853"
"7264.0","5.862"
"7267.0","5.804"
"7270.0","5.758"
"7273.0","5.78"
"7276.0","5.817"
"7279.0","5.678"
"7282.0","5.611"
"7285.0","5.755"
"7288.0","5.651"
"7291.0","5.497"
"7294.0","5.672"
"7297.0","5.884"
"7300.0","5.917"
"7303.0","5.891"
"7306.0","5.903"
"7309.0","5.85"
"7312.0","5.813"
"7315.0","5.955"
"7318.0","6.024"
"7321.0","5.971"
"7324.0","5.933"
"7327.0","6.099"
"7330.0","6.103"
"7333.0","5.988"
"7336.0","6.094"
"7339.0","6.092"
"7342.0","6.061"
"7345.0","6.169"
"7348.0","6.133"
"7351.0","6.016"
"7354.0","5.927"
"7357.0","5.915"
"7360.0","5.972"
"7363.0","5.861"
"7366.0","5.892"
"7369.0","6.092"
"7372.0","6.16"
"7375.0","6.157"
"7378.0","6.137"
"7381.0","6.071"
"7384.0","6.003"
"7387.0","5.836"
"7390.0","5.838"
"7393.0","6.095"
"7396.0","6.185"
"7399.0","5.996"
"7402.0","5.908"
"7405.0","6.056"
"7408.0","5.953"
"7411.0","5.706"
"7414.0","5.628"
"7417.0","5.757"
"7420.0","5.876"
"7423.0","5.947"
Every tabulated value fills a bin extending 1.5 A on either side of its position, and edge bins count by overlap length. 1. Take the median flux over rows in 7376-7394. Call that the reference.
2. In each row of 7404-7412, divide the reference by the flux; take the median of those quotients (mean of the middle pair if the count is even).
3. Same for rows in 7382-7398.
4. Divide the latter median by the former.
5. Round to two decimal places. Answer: 0.99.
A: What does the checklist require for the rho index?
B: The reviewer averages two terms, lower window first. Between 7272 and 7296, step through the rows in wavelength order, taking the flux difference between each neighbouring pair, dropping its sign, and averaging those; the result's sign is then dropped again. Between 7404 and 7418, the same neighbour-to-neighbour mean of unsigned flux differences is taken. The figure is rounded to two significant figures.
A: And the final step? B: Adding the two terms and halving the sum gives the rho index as 0.13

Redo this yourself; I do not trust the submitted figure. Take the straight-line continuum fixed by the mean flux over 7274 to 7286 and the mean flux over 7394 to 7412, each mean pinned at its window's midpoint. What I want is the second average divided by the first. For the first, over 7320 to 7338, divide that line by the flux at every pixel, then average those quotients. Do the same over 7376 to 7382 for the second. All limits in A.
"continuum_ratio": 1.01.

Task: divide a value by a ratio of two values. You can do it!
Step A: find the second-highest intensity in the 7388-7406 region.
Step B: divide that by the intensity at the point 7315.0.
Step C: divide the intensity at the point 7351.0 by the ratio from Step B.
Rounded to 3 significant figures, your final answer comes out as 5.88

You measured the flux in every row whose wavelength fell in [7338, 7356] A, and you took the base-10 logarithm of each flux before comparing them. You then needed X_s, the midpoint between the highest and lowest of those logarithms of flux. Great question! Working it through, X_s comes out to 0.782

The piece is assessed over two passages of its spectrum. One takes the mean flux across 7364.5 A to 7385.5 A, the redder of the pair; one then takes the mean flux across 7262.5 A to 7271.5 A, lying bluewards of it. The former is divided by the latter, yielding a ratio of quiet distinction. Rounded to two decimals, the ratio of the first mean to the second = 1.05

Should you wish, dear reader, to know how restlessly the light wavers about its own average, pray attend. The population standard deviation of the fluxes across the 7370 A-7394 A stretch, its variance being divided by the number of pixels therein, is 0.125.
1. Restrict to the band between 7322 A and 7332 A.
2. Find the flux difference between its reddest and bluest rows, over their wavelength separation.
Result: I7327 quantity 0.028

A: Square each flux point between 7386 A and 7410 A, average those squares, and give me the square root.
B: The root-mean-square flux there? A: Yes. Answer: 5.98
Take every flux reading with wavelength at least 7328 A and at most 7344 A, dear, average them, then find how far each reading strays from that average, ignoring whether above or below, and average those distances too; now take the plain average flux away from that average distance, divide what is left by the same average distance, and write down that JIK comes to -175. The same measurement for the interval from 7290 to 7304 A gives -37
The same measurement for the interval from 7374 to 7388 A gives -61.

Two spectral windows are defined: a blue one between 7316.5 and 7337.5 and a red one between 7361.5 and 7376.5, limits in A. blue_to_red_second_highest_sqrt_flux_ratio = 0.995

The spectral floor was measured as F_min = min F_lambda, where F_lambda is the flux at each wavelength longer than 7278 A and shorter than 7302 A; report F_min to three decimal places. 5.497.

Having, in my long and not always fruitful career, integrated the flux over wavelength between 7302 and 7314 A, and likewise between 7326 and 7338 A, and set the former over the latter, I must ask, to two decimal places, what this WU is 0.97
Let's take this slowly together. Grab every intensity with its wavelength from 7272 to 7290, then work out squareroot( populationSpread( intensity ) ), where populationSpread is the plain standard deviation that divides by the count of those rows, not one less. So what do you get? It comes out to 0.27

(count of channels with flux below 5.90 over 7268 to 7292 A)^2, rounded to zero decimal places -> 64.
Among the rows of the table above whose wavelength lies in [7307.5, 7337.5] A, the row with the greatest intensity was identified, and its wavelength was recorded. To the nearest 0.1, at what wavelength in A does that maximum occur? 7330.0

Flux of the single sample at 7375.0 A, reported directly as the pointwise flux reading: 6.157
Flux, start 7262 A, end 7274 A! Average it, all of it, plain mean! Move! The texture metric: 5.80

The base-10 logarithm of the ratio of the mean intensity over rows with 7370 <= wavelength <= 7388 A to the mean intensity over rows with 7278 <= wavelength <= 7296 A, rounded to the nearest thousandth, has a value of 0.031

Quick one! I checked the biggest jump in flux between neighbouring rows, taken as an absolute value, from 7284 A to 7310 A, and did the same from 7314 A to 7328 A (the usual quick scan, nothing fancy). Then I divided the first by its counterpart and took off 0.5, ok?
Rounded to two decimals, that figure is 0.78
